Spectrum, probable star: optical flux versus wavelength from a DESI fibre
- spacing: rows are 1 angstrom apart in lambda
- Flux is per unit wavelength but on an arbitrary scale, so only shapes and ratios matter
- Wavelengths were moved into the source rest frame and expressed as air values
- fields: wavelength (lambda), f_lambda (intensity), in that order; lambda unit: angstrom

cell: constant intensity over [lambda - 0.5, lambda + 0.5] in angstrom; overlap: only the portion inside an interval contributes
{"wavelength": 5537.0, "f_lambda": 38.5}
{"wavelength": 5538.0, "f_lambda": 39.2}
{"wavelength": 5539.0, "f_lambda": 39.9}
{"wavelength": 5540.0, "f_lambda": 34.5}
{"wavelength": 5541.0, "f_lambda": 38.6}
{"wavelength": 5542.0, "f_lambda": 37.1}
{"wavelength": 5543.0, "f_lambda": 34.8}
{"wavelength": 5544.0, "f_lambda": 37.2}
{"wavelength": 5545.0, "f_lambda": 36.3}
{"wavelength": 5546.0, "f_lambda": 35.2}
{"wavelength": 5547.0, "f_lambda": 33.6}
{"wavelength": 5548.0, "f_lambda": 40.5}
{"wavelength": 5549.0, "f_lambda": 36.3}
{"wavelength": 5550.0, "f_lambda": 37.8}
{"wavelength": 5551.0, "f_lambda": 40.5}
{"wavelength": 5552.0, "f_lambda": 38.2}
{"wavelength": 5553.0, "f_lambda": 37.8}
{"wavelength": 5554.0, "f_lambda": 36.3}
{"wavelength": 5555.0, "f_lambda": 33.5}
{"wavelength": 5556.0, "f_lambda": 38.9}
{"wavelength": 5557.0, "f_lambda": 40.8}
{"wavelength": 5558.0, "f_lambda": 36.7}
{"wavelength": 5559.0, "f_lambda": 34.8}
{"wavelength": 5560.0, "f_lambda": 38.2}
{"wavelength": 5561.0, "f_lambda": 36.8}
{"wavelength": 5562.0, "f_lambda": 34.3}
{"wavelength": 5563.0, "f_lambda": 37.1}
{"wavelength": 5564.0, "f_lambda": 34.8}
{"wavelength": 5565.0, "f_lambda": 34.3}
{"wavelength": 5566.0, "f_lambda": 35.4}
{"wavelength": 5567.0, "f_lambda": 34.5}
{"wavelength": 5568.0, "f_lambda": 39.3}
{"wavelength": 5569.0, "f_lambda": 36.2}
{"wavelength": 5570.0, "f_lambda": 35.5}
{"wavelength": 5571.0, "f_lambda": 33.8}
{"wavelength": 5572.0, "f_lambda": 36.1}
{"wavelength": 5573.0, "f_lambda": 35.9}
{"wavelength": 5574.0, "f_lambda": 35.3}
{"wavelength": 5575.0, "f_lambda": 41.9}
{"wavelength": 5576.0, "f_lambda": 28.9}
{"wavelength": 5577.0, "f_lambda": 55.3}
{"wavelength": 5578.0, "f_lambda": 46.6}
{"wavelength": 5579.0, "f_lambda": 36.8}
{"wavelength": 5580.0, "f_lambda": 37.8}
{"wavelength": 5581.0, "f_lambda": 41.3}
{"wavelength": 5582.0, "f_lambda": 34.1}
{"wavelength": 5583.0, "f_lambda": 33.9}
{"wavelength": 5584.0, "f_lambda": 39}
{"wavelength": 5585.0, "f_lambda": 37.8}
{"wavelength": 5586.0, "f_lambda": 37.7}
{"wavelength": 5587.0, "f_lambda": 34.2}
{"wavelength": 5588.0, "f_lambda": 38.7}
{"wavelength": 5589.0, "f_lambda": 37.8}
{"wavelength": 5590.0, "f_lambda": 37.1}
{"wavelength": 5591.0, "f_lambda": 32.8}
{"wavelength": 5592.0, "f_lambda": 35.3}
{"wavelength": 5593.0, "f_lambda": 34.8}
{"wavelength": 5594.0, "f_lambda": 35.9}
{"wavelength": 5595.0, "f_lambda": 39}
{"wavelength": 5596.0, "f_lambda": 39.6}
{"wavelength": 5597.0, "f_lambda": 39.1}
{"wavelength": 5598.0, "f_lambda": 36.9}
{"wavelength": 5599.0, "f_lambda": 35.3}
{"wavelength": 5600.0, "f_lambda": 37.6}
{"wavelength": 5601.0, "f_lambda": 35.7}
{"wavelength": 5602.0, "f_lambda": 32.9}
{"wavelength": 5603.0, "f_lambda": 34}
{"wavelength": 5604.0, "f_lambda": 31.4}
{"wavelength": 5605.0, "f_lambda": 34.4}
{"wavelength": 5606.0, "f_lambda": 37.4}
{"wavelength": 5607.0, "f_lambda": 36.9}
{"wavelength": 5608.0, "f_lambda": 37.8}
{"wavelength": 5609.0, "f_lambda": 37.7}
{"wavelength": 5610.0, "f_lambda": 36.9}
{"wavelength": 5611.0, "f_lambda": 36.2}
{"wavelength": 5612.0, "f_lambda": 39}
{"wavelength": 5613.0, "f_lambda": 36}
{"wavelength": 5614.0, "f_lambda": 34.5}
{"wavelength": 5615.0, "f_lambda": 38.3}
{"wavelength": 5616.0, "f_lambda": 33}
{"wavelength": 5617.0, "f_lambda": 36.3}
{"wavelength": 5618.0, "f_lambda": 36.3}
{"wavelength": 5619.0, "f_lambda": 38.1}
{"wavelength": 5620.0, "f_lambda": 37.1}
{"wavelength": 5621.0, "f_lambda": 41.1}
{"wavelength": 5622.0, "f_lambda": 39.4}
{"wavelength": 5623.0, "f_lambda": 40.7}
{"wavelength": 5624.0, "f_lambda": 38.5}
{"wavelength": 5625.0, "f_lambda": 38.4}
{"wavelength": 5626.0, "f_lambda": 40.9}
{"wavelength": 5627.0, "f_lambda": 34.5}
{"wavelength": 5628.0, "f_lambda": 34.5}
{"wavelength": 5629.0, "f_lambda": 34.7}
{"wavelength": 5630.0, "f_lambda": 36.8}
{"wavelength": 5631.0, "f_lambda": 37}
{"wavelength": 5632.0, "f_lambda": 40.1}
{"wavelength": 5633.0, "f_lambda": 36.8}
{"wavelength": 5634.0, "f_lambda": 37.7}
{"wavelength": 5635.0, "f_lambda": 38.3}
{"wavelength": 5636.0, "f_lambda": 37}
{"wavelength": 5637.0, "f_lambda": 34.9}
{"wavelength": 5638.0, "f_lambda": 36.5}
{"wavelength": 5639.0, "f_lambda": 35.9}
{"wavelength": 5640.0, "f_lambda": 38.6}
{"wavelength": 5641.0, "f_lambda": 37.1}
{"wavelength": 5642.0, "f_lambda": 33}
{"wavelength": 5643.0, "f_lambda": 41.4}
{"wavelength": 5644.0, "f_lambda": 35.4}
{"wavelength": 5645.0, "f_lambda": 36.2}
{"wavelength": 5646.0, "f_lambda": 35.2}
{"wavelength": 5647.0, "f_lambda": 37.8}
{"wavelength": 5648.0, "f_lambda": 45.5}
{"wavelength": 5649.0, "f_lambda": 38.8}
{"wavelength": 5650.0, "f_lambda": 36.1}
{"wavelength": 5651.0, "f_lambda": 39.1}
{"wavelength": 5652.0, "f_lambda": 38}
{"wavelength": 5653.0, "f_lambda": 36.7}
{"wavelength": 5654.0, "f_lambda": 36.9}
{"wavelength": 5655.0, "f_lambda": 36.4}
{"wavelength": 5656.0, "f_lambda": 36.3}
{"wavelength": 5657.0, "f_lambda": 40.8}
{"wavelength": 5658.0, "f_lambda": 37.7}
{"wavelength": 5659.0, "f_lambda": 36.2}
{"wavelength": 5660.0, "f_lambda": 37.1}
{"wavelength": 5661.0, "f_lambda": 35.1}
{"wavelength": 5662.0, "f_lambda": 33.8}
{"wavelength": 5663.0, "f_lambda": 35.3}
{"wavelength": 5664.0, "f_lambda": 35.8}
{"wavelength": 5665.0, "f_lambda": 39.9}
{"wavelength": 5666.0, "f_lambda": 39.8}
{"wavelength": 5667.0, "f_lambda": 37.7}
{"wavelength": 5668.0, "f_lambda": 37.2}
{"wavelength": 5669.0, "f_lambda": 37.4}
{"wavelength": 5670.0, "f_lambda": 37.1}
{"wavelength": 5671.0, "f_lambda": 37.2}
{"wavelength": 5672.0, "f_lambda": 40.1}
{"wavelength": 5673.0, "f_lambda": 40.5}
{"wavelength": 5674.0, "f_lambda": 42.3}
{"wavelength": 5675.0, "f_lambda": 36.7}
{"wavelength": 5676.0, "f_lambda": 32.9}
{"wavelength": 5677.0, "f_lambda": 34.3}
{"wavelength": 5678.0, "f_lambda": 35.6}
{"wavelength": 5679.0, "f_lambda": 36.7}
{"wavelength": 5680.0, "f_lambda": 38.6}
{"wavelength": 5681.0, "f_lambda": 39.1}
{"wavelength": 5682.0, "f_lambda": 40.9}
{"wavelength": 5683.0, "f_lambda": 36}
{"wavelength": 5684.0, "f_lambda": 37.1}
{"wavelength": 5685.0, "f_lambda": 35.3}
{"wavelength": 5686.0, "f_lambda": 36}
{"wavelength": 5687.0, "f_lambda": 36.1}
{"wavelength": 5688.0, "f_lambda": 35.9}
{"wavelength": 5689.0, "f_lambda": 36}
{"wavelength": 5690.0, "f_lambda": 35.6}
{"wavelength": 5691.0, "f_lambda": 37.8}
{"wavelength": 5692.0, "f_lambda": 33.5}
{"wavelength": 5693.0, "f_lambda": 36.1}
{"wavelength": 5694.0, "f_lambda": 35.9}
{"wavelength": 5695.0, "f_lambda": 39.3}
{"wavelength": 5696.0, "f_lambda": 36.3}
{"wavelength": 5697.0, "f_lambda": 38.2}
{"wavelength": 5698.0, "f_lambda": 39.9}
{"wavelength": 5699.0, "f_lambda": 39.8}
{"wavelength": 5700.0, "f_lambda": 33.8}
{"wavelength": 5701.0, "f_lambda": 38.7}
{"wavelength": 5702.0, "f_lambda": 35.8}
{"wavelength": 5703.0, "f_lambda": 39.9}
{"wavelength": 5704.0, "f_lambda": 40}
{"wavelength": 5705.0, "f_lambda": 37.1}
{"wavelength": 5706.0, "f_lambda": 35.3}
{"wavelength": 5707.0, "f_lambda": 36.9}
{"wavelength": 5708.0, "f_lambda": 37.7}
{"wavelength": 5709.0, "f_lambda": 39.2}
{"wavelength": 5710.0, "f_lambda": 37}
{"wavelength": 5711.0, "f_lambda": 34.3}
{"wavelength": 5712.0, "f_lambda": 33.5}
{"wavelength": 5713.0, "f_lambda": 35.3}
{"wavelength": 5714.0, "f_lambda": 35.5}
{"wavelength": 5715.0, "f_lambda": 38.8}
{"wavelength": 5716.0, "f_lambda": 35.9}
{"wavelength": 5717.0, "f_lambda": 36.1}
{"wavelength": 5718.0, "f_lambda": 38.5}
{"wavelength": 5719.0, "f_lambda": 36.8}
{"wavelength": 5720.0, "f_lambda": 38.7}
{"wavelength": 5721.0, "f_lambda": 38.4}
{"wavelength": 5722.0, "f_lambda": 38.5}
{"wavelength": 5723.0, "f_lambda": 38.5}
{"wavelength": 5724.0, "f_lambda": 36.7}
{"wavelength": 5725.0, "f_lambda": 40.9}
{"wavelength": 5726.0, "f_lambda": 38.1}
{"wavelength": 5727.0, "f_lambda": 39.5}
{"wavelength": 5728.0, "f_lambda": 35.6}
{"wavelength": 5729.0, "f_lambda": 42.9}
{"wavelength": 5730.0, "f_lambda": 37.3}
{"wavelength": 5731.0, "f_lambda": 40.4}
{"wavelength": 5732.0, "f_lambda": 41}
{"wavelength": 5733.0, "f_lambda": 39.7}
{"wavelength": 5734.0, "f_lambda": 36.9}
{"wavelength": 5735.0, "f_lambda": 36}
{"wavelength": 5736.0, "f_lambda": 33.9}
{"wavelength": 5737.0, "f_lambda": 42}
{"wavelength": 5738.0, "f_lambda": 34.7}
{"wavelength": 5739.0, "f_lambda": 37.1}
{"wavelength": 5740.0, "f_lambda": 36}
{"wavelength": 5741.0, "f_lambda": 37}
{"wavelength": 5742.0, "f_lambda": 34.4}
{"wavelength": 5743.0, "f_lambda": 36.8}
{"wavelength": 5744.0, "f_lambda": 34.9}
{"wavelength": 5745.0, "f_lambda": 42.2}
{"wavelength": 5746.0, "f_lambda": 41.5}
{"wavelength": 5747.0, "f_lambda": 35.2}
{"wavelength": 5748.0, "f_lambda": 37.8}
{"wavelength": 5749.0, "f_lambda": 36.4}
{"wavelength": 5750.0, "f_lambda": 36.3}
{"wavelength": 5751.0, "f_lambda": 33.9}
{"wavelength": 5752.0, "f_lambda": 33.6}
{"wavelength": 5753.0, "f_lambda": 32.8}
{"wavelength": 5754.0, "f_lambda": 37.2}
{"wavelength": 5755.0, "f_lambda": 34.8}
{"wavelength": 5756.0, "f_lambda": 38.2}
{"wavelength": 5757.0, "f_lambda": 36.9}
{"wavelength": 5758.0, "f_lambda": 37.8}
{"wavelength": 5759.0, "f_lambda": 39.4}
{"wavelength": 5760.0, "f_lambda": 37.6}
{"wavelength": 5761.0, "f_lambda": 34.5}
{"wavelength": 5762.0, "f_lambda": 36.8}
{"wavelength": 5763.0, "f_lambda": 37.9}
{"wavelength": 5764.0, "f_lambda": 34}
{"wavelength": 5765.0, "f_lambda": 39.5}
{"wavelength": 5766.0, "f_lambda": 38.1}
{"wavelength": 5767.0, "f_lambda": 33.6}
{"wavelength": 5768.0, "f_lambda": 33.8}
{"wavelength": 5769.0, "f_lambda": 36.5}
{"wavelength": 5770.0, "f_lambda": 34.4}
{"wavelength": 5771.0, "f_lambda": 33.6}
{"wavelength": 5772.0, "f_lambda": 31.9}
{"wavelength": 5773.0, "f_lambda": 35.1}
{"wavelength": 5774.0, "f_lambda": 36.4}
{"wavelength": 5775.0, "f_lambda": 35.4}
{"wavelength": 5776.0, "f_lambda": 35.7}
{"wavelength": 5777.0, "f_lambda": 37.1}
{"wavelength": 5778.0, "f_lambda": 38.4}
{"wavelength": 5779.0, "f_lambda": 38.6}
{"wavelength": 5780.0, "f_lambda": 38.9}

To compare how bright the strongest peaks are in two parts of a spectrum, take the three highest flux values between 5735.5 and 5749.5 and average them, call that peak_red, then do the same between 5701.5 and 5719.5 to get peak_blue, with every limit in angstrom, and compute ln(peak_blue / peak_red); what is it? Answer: -0.054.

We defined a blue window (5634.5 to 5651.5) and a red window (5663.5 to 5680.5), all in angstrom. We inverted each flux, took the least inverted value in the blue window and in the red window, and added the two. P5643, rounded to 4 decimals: 0.0456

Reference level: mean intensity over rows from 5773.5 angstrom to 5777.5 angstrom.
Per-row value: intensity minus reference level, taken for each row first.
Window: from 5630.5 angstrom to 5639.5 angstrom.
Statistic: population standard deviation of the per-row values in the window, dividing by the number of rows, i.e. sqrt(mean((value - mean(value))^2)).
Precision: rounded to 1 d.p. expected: 1.4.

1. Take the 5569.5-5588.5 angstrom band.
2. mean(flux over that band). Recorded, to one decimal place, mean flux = 37.9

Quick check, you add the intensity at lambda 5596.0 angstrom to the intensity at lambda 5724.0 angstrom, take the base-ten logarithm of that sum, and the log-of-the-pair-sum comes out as 1.88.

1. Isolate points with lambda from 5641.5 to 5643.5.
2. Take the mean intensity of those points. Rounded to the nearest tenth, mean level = 37.2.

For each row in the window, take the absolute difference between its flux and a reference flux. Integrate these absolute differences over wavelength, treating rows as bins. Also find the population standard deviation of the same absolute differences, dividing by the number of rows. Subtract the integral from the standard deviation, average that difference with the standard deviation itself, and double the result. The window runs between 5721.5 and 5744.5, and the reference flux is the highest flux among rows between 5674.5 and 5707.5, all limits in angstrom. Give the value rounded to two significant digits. -74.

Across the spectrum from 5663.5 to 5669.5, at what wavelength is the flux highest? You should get 5665.0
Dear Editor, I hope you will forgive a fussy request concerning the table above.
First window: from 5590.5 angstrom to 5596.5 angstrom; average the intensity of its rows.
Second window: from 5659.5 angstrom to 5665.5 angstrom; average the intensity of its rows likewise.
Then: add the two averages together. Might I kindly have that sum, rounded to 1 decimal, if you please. 72.4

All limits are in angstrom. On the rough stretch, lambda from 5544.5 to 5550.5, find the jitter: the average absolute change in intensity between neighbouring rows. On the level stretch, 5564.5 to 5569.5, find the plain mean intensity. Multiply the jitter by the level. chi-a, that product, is 110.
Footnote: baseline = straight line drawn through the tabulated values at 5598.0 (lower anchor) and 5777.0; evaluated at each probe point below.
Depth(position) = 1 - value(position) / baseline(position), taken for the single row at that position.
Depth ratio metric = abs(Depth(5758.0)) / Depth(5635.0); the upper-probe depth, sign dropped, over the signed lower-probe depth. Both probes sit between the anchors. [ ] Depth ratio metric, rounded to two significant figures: -0.53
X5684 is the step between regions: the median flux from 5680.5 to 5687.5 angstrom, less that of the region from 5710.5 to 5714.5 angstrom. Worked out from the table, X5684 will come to 1.3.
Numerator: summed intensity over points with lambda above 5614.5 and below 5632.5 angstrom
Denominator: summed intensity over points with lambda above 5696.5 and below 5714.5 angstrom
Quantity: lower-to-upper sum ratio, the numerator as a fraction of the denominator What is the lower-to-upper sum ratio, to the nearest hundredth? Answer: 1.01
